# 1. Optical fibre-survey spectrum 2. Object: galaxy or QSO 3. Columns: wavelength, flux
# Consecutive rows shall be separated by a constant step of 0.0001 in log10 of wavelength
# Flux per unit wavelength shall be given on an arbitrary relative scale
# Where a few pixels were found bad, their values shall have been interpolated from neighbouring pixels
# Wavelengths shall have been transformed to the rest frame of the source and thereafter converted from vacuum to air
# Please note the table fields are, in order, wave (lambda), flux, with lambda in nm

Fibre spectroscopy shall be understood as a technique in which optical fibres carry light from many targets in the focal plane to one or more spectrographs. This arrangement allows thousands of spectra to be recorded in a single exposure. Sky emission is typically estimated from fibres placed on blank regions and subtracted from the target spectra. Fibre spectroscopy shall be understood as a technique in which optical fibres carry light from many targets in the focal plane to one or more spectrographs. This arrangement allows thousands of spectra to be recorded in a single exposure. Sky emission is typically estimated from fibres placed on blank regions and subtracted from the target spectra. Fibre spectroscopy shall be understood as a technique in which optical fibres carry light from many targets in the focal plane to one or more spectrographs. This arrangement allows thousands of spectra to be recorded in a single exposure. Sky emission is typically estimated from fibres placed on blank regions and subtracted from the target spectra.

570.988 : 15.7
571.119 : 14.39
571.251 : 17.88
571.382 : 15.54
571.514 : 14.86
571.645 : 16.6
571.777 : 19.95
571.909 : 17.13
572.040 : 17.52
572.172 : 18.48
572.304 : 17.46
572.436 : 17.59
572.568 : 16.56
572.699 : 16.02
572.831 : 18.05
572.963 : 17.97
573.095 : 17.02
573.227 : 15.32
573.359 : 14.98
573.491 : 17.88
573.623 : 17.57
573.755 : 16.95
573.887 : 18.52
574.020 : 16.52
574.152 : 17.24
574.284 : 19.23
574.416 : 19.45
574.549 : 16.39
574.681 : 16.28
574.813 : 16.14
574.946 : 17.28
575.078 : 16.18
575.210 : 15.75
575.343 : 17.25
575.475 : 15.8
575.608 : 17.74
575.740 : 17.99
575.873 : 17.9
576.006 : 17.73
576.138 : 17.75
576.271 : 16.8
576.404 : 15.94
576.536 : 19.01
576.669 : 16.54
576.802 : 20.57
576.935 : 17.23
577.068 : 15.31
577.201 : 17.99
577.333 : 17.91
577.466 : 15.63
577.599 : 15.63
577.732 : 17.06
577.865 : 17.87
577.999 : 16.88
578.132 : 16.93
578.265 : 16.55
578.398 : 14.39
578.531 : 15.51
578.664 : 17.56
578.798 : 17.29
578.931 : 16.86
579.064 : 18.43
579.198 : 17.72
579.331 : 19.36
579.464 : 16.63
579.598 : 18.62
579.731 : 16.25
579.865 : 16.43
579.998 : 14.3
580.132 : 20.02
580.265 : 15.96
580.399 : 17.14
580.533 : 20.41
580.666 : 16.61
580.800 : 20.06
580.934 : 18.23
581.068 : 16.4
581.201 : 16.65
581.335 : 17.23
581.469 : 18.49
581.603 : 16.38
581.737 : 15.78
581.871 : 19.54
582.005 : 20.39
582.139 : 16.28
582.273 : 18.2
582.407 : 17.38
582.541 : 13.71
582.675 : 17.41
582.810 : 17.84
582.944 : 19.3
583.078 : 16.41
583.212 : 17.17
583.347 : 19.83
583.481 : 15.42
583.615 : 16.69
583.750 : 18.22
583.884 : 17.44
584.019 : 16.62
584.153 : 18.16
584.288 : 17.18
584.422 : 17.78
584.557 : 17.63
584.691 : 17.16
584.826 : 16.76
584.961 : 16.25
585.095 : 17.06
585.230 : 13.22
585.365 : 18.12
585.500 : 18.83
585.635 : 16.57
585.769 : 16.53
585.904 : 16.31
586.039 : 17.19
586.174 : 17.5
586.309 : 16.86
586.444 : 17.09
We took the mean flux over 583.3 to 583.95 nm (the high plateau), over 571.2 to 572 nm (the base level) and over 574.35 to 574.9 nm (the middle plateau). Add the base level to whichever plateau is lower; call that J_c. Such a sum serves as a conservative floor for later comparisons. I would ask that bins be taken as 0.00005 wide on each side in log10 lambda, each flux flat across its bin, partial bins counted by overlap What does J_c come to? 34.1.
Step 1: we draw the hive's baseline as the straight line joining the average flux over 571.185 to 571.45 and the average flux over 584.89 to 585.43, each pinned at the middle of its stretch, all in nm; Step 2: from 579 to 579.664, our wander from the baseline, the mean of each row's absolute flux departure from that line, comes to 1.8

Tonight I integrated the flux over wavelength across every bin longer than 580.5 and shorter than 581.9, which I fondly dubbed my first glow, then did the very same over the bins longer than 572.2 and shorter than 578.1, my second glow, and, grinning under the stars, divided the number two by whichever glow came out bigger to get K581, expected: 0.020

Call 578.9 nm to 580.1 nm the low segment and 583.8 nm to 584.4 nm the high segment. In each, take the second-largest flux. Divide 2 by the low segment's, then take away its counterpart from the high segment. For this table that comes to -17.3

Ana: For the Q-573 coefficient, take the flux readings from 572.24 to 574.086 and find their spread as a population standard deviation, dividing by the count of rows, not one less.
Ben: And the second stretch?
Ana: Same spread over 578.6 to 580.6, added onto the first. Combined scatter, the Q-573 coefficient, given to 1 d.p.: 2.6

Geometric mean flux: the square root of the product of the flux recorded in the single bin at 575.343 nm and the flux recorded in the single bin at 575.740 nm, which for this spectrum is 17.6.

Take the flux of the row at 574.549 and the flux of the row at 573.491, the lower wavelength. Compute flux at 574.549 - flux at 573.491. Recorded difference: -1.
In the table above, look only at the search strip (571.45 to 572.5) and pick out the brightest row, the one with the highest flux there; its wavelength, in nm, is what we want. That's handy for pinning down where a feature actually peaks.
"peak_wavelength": 571.777 nm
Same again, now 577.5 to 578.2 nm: 577.865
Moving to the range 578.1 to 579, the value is 578.664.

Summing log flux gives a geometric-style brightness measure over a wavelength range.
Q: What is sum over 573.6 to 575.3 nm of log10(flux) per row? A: 16.0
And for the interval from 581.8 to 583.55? 16.2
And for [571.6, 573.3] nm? 16.1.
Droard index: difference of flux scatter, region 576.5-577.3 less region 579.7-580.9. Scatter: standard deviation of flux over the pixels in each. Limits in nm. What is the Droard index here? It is -0.3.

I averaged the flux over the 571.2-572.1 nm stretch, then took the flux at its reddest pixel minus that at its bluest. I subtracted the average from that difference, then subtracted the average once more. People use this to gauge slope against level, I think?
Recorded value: -34.5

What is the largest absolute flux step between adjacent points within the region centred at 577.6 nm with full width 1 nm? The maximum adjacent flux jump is 2.3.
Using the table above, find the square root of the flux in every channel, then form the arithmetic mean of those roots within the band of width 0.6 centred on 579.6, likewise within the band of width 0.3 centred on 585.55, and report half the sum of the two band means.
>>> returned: 4.19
